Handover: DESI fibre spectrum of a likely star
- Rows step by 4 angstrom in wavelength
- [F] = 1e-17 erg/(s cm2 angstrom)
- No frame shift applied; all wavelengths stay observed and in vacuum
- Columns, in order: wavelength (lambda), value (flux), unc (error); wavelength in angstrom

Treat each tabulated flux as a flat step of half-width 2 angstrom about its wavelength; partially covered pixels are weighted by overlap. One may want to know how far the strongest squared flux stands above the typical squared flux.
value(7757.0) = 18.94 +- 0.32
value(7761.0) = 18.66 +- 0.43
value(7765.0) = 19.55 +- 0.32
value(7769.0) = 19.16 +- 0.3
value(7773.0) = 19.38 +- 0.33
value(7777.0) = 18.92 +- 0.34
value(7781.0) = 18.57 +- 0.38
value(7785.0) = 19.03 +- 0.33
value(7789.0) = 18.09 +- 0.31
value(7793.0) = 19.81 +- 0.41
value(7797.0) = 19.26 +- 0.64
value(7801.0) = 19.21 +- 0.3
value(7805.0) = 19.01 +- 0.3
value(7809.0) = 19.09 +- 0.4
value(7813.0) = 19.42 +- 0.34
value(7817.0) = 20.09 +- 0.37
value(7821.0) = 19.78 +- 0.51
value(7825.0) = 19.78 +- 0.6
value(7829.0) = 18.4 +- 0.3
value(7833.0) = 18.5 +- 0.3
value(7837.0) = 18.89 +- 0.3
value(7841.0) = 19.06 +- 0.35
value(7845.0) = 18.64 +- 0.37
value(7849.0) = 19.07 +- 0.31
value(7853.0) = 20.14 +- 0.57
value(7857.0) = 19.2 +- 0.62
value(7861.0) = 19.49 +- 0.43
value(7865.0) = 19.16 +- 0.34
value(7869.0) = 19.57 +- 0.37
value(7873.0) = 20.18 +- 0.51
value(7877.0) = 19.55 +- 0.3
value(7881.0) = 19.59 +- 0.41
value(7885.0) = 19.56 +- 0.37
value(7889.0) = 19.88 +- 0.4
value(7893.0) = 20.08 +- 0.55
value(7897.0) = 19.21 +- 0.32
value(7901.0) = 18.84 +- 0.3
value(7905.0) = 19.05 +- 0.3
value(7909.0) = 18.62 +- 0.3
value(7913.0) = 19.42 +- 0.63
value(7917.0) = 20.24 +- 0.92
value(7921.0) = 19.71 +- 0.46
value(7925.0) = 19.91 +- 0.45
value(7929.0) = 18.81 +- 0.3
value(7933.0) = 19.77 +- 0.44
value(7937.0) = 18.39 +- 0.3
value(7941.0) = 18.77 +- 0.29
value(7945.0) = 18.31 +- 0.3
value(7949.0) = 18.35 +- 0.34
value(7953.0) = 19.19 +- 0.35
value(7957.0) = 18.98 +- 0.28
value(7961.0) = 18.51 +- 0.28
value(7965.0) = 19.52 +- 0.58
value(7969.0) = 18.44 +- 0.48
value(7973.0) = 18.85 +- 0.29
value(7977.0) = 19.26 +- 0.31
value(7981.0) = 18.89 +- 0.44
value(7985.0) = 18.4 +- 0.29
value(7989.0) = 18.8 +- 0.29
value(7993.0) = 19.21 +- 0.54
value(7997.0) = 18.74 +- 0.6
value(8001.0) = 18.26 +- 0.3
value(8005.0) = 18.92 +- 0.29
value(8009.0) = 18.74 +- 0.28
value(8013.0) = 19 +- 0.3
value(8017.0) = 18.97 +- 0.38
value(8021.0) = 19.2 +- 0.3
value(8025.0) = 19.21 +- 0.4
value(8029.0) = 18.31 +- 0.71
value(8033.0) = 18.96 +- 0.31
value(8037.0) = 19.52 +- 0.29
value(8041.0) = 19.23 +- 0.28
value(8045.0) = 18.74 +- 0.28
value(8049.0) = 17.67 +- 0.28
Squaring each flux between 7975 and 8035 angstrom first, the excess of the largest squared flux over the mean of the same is 15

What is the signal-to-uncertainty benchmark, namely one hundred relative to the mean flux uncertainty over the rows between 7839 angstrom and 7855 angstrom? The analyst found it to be 250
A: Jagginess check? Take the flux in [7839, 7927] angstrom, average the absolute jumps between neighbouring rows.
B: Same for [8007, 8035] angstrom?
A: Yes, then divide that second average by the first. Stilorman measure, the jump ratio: 0.73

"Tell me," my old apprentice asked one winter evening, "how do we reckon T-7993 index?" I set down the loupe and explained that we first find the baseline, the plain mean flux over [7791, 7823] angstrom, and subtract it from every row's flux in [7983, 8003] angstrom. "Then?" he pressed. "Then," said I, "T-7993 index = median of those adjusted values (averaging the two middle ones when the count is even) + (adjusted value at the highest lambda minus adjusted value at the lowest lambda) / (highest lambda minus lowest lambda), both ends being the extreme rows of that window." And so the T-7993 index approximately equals -0.7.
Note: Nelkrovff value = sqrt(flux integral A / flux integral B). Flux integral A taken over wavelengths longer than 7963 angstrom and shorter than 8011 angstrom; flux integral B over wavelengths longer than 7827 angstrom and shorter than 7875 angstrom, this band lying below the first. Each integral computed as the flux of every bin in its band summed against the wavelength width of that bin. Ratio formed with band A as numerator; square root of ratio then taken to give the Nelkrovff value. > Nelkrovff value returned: 0.99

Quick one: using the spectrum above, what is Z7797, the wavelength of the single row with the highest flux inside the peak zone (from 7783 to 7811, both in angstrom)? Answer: 7793.0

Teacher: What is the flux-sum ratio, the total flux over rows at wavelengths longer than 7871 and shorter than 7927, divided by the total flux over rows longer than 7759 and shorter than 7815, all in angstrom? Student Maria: 1.025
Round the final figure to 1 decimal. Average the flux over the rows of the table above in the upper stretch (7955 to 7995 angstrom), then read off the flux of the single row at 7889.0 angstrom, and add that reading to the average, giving 38.8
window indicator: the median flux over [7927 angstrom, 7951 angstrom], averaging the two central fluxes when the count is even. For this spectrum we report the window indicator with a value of 18.6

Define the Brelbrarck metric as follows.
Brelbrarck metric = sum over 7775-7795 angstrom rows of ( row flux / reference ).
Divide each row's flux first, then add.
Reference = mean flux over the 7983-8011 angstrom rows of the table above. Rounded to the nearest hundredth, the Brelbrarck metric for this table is 5.04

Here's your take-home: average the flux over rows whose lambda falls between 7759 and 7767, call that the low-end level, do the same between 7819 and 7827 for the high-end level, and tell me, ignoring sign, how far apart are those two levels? 0.7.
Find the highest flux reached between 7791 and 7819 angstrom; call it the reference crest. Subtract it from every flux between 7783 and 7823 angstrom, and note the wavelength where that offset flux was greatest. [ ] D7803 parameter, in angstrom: 7817.0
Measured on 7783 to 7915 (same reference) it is 7873.0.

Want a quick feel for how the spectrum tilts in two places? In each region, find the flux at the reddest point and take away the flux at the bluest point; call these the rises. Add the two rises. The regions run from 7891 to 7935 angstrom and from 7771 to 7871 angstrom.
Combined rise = -0.1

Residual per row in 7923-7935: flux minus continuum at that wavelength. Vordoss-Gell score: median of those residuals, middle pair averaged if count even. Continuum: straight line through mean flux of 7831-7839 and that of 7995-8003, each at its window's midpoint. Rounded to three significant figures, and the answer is 1.19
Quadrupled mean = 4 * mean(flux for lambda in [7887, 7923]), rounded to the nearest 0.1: 77.8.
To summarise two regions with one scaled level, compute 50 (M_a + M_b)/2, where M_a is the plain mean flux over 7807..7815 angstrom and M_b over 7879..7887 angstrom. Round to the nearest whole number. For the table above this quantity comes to 971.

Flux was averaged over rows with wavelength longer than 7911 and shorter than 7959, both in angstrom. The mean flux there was 19.2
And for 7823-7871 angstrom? 19.2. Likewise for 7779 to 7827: 19.3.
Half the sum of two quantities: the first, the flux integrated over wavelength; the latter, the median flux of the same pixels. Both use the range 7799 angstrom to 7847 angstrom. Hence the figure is 469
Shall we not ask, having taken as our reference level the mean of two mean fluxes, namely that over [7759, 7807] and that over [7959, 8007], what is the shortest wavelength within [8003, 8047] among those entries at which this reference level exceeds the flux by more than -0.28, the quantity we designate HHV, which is 8005.0 angstrom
